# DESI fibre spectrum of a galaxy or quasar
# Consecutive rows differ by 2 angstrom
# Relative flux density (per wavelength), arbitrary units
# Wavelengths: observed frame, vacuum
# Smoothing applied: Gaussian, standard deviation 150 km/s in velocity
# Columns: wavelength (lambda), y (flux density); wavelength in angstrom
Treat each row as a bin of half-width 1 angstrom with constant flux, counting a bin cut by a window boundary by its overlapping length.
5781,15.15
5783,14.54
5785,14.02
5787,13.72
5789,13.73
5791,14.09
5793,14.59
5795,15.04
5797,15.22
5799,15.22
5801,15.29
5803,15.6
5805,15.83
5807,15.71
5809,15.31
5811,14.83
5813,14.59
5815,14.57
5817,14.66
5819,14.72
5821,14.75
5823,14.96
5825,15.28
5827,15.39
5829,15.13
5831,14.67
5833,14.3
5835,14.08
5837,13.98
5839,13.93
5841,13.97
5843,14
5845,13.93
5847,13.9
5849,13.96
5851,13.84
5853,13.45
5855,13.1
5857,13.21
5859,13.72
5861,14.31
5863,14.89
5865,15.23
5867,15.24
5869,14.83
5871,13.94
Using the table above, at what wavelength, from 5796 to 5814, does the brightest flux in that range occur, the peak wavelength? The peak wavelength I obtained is 5805 angstrom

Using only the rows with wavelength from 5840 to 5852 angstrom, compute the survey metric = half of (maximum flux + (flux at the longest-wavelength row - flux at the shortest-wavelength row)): 6.9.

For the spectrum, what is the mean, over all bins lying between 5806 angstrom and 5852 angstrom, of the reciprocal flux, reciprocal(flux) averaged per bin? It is 0.0689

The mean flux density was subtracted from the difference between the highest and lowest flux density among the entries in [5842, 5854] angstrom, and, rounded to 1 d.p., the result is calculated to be -13.3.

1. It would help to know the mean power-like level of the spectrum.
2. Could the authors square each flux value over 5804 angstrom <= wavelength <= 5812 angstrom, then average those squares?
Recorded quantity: 238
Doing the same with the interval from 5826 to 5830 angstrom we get 233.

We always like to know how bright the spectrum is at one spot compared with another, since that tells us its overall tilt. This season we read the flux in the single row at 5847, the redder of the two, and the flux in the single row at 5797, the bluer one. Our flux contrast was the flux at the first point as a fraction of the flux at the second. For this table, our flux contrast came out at 0.91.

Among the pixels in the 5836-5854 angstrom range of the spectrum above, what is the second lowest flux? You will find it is 13.84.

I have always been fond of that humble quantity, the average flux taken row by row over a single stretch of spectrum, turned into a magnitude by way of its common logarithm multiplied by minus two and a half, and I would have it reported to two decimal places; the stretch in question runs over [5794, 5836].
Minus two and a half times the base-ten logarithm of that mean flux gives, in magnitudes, -2.94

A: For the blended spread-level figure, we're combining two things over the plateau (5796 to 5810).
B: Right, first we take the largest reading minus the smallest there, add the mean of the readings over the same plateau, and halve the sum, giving 8.03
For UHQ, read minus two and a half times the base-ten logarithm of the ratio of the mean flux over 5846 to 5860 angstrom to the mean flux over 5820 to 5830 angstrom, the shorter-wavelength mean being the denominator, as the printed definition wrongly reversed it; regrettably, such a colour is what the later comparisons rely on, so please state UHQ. 0.11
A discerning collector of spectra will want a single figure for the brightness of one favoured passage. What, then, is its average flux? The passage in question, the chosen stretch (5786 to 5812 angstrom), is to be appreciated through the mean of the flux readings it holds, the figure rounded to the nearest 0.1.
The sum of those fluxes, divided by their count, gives 14.9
